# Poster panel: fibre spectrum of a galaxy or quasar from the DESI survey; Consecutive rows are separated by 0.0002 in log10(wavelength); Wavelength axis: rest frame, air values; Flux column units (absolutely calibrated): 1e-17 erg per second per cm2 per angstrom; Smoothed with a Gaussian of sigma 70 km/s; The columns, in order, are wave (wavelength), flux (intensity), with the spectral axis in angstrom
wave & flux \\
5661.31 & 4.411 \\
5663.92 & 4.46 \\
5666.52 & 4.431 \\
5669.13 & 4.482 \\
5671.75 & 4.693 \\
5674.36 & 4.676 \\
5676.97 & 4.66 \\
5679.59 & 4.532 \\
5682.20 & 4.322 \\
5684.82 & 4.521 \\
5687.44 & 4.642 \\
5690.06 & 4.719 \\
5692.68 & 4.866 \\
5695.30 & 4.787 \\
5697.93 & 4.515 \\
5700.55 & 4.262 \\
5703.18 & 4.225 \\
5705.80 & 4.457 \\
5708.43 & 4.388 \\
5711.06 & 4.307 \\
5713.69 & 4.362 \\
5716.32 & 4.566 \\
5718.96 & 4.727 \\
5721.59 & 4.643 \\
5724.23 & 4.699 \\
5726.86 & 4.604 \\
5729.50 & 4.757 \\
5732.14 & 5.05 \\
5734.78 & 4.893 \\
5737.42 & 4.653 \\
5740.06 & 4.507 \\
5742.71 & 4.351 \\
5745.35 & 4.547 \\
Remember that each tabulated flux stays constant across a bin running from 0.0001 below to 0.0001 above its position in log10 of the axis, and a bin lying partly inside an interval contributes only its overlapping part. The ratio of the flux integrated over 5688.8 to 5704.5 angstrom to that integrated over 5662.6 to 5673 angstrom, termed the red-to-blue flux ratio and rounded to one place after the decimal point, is 1.5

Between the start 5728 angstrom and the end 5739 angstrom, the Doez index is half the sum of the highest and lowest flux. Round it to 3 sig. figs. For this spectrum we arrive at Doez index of 4.85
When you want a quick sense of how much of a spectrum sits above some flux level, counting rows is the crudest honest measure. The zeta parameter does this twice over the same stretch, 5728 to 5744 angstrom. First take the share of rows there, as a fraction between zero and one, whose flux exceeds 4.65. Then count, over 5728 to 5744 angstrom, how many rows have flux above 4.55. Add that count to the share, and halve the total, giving 2.3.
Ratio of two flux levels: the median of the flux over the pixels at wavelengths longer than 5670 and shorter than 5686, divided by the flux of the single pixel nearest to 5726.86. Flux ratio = 1.00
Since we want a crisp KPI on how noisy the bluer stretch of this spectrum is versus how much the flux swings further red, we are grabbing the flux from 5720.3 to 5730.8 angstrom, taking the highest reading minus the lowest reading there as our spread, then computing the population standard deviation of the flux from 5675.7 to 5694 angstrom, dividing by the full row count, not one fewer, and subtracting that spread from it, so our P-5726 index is 0.01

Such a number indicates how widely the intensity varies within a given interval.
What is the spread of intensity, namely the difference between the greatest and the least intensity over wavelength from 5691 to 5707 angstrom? 0.64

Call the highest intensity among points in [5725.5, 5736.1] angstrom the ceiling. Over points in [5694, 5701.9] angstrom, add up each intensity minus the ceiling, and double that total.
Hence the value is -3.2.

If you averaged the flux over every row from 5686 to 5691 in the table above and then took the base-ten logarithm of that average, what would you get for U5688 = 0.670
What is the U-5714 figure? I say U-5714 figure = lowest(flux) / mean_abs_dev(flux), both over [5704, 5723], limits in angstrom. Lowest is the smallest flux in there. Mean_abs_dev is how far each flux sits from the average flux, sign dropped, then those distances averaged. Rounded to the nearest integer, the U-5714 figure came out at 33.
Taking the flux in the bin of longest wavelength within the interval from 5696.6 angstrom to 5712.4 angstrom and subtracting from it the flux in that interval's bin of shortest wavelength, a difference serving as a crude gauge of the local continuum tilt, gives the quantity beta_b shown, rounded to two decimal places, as -0.21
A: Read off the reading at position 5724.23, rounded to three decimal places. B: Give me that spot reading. 4.699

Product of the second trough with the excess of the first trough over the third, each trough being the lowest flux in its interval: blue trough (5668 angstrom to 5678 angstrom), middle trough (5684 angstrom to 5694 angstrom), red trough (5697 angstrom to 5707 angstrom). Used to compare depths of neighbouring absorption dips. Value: 1.2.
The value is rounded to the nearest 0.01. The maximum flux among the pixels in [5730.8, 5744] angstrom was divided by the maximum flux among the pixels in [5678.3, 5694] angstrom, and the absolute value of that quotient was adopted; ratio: 1.04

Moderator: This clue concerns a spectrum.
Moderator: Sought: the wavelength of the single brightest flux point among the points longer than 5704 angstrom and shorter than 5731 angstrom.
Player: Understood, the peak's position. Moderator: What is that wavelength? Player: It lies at 5729.50 angstrom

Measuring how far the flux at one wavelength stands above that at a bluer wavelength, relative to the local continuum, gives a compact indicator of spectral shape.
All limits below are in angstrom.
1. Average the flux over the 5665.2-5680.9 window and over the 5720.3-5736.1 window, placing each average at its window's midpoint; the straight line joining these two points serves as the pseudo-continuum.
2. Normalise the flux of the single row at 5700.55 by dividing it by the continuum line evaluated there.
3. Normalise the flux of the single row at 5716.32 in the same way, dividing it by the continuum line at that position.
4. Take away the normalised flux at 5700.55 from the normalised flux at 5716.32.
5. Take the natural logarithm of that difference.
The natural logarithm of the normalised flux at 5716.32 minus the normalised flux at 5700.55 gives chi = -2.93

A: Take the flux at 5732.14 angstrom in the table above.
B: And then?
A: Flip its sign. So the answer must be -5.05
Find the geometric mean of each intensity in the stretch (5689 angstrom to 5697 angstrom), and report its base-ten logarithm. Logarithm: 0.680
